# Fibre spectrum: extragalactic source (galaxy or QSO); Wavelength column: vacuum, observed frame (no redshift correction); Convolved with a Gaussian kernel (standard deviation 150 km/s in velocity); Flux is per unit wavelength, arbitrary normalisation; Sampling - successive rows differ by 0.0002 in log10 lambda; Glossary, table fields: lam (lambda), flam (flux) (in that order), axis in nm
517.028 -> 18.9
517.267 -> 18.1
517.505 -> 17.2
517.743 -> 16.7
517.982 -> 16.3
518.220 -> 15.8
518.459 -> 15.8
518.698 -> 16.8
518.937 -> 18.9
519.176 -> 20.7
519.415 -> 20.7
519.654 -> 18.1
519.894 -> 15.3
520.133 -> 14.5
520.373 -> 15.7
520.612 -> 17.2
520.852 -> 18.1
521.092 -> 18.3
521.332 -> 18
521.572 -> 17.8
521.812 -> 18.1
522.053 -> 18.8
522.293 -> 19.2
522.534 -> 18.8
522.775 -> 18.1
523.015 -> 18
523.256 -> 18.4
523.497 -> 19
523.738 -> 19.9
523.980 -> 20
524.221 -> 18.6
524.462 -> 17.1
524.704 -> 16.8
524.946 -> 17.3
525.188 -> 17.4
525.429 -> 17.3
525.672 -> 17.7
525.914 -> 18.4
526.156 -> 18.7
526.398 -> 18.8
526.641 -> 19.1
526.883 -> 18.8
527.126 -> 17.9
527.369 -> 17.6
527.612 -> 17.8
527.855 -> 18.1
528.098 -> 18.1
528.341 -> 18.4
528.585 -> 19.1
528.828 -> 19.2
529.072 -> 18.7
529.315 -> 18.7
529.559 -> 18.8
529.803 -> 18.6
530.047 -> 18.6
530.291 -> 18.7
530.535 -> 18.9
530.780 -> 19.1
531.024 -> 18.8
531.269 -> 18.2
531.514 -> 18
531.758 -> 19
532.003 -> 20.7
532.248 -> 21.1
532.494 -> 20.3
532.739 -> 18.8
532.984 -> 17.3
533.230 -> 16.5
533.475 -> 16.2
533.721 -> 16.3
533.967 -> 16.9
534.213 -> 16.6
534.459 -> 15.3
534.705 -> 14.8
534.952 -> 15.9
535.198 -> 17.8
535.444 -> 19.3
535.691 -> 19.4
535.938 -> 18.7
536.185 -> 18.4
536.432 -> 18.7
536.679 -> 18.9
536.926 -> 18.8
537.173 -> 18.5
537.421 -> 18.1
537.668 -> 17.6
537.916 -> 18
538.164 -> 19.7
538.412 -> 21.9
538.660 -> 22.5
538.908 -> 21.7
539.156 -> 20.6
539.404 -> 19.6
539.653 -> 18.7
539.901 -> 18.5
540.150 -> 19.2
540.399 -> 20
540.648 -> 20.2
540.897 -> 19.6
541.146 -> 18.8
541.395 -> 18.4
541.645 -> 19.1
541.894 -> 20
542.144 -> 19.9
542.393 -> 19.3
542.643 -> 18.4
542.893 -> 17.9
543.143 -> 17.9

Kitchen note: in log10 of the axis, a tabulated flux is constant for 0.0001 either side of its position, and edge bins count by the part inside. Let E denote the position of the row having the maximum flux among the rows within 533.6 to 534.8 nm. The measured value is 533.967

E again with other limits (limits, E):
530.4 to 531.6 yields 530.780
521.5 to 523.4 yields 522.293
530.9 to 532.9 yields 532.248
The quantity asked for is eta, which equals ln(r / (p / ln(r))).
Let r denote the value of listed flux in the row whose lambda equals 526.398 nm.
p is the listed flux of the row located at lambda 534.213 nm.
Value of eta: 1.20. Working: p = 16.6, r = 18.8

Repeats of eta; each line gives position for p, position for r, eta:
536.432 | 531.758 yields 1.10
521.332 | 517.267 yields 1.07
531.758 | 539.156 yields 1.19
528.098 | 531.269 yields 1.07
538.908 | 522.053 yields 0.93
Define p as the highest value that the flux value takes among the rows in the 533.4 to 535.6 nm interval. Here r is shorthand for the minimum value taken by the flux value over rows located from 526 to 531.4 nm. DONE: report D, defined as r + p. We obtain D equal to 36.9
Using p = 19.3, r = 17.6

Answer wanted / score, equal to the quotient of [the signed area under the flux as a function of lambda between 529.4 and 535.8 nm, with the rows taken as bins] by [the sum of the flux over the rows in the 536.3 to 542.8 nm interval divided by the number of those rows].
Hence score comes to 6.0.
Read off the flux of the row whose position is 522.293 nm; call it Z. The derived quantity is 19.2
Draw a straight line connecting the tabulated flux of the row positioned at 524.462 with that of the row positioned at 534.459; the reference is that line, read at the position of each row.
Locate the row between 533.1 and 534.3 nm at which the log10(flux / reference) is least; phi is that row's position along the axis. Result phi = 533.475 nm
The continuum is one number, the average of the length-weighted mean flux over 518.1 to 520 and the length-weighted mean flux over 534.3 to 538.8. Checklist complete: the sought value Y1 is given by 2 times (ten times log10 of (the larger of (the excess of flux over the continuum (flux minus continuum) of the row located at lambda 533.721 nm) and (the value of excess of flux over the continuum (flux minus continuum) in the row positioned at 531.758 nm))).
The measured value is -1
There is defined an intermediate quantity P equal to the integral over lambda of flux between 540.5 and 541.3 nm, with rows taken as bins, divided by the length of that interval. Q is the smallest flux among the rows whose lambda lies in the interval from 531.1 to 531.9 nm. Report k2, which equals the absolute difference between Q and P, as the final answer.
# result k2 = 2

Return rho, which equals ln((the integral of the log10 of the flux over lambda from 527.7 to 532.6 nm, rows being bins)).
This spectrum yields 1.8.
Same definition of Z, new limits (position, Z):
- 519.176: 20.7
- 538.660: 22.5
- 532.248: 21.1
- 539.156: 20.6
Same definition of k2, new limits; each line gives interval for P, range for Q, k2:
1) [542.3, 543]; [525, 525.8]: 1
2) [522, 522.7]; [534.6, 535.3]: 4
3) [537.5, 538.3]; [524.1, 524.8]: 2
